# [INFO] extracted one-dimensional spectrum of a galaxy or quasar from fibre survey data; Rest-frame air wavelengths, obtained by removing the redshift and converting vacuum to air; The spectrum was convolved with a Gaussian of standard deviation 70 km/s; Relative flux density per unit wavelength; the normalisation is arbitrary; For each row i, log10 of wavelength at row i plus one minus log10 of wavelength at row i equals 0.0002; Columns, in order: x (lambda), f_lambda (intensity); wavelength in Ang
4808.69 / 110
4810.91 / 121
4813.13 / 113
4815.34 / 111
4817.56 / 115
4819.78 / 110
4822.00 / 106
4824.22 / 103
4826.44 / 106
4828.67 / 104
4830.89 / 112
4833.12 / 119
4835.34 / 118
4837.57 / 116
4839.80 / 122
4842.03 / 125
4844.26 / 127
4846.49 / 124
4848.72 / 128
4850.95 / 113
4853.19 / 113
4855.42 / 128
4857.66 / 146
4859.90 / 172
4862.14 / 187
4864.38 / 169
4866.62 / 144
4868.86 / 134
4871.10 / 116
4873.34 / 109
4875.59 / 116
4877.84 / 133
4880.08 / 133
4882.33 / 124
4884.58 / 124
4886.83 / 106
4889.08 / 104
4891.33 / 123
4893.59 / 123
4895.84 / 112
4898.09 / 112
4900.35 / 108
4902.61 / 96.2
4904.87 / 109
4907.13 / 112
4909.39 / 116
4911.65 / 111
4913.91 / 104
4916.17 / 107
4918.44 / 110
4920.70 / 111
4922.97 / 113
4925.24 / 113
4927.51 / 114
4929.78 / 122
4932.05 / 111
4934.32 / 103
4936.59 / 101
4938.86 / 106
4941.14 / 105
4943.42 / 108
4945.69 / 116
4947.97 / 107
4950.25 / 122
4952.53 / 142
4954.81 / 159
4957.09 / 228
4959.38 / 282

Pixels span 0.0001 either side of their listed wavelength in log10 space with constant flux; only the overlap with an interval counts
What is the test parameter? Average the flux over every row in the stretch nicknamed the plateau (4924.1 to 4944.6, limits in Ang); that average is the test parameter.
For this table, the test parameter 109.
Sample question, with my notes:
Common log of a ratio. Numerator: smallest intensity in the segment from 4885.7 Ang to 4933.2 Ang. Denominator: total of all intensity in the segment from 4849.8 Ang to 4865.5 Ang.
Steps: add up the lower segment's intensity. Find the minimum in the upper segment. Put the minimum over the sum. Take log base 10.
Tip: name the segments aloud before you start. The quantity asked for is -1.03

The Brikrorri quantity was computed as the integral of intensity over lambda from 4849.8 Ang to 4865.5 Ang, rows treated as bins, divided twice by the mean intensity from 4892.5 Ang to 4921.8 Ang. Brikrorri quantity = 0.19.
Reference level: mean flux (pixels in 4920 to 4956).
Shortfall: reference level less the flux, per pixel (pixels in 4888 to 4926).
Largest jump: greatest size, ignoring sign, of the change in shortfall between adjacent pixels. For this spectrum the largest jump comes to 19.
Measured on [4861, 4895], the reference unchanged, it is 25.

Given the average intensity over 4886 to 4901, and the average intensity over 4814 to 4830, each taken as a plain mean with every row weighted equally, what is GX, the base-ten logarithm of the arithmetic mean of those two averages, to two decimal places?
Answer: 2.04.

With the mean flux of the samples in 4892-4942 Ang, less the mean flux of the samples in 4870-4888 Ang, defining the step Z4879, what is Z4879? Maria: -10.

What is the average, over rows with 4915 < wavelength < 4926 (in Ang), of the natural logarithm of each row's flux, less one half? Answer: 4.21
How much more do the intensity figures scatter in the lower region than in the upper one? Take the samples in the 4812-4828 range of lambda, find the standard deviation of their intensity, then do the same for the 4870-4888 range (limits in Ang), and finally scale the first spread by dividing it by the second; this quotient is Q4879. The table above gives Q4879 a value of 0.4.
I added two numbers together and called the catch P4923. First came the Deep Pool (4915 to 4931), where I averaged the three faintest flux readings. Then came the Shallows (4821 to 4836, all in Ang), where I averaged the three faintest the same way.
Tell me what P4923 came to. 214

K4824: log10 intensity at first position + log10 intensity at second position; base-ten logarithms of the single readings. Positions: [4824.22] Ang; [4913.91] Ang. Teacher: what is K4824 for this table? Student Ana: 4.03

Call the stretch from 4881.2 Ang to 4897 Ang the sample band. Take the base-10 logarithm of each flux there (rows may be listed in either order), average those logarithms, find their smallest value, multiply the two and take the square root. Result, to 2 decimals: 2.04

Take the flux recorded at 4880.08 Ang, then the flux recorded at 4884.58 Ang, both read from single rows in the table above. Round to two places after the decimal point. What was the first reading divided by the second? 1.07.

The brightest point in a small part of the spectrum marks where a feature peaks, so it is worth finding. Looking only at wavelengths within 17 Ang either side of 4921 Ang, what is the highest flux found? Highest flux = 122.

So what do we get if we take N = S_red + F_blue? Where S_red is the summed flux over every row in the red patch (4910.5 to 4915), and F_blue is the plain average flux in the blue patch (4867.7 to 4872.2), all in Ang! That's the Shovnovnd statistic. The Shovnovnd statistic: 340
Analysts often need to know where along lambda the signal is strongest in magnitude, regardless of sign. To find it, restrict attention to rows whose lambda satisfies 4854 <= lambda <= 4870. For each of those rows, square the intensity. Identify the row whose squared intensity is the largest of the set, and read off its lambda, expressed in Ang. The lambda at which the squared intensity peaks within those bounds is 4862.14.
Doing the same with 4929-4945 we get 4929.78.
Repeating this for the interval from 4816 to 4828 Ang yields 4817.56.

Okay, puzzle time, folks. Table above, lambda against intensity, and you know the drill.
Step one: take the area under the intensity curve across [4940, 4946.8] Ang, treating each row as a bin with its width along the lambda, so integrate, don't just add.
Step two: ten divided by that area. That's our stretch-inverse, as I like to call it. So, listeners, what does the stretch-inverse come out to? 0.0134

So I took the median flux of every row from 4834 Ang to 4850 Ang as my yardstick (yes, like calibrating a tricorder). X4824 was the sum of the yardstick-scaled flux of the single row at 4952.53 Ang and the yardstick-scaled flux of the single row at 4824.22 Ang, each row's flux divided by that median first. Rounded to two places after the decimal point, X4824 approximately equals 1.98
